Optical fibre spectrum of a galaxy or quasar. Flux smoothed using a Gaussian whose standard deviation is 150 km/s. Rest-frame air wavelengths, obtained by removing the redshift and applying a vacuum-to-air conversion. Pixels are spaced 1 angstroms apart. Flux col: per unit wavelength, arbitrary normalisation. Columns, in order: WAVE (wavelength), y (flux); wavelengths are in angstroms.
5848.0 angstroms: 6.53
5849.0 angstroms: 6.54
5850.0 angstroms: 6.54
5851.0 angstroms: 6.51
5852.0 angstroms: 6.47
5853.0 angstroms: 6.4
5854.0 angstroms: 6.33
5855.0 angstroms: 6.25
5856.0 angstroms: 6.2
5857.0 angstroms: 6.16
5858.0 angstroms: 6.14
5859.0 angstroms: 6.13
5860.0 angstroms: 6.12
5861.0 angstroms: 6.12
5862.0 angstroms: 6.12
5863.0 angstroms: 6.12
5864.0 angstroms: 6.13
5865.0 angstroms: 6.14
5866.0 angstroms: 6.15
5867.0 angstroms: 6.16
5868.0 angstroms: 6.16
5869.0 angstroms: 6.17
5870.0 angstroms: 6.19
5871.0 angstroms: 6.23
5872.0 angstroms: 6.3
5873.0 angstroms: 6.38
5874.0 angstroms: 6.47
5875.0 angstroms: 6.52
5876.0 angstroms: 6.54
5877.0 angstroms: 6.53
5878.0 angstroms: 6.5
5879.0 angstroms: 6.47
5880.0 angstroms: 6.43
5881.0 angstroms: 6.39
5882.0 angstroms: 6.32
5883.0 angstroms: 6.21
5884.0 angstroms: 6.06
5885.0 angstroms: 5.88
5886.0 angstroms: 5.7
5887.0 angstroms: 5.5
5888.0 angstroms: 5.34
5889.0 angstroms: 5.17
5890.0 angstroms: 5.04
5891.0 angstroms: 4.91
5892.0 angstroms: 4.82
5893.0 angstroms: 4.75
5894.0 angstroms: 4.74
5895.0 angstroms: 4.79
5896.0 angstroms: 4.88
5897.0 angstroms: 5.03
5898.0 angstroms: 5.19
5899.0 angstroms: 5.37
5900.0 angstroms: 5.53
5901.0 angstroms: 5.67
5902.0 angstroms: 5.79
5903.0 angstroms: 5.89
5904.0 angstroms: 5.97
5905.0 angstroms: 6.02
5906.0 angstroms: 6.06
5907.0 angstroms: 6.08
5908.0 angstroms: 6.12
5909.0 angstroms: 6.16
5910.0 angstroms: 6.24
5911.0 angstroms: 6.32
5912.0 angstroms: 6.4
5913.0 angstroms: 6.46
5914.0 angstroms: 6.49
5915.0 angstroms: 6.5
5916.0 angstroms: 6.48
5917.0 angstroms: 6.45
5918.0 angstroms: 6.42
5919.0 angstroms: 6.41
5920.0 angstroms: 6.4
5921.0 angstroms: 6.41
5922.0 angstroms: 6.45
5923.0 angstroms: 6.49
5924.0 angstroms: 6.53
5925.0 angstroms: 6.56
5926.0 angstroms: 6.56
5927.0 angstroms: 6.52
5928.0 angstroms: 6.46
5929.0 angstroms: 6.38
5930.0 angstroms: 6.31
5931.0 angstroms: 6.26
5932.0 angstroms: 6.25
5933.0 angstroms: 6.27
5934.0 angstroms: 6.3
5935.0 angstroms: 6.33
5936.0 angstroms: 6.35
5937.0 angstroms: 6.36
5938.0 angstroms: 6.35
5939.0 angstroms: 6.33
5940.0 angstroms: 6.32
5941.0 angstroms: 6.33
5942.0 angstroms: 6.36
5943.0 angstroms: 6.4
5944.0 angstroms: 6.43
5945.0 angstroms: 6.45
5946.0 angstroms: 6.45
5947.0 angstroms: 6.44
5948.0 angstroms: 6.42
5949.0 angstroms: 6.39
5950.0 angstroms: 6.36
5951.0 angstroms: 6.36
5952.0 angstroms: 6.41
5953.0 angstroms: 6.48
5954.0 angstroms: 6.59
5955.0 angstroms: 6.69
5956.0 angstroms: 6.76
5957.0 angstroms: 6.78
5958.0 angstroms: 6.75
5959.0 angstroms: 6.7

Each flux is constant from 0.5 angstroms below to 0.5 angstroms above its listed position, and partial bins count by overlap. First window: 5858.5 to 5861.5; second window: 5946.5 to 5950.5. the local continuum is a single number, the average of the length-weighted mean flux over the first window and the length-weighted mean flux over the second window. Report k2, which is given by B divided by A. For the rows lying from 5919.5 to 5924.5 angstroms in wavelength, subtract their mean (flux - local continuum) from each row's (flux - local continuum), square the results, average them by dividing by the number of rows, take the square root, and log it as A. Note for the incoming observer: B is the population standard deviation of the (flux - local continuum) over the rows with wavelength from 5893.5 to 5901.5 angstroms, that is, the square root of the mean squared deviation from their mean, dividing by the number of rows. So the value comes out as 6.7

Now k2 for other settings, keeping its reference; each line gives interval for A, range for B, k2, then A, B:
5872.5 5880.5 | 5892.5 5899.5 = 4.4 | 0.051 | 0.22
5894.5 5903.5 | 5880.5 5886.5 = 0.6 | 0.378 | 0.24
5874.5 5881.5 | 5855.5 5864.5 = 0.5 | 0.052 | 0.03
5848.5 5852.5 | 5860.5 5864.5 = 0.2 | 0.029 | 0.00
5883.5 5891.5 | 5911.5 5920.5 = 0.1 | 0.383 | 0.04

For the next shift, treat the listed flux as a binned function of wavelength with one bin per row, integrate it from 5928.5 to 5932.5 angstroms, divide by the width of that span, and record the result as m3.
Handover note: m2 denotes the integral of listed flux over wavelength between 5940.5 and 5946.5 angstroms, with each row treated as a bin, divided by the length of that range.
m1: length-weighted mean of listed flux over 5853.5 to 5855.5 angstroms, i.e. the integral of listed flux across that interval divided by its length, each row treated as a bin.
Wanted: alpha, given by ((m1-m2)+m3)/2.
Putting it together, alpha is 3.09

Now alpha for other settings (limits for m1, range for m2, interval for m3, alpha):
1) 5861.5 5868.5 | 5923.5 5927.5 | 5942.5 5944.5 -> 3.01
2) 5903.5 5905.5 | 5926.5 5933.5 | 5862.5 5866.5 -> 2.89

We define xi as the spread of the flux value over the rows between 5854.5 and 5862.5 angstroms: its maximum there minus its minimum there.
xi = 0.1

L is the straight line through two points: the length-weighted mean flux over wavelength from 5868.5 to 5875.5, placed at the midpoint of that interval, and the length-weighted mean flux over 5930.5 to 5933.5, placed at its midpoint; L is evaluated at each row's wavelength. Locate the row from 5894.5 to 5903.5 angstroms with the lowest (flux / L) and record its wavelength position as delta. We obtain 5895.0 angstroms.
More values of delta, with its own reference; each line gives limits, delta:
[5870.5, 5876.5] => 5871.0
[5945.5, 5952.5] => 5950.0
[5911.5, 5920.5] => 5912.0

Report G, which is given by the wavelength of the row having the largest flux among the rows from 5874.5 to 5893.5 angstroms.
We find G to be 5876.0 angstroms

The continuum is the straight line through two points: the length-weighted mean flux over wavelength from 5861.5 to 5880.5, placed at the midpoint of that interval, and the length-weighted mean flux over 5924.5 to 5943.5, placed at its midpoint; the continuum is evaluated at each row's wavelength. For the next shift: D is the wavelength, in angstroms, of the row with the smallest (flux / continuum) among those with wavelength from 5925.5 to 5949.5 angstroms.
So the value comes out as 5932.0 angstroms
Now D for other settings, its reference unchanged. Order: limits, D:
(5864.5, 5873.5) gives 5865.0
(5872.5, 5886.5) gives 5886.0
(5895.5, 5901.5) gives 5896.0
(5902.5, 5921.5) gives 5903.0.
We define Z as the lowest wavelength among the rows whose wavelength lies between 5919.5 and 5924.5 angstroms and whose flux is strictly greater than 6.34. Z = 5920.0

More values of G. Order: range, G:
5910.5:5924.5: 5924.0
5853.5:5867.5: 5854.0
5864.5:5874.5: 5874.0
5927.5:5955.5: 5955.0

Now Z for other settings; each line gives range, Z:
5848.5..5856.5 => 5849.0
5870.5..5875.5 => 5873.0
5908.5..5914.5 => 5912.0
